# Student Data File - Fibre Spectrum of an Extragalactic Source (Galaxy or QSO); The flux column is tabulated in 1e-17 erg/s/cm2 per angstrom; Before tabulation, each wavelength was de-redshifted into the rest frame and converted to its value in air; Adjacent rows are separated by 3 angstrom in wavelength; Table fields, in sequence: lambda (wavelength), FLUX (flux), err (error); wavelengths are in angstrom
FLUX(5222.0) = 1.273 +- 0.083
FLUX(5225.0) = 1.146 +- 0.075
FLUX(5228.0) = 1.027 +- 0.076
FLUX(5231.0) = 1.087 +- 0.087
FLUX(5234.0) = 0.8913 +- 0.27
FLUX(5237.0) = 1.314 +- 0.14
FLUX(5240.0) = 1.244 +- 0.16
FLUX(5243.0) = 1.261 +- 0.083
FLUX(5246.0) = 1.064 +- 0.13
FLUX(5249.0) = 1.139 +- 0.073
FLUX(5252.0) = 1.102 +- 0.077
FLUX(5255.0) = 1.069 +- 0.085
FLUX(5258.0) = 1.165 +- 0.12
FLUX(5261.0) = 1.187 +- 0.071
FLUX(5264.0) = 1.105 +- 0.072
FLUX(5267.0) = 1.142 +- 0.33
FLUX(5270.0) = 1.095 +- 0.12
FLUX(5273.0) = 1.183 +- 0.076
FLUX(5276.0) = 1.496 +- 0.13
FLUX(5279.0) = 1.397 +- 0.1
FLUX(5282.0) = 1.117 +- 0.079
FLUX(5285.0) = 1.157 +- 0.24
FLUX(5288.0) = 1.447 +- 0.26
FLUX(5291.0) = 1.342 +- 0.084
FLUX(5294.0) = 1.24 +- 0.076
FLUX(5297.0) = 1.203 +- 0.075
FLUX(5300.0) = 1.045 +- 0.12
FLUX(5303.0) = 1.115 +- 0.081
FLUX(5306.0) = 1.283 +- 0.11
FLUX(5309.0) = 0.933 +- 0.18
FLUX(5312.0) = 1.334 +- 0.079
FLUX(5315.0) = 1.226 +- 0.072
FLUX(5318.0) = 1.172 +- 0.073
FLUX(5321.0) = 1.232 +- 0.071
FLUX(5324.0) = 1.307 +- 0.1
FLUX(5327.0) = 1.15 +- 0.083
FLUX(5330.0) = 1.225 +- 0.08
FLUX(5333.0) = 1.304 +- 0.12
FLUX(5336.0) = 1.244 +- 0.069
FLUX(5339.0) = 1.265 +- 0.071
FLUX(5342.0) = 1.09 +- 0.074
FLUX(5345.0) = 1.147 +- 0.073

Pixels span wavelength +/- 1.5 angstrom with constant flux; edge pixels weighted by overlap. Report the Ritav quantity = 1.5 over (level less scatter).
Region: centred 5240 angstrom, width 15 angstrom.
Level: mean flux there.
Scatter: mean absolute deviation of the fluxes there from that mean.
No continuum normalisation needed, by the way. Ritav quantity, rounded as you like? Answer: 1.48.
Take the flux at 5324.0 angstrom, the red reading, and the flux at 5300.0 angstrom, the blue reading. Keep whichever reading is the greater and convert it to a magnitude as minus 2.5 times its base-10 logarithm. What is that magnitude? -0.29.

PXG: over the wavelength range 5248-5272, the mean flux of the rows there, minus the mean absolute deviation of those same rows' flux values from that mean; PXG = 1.09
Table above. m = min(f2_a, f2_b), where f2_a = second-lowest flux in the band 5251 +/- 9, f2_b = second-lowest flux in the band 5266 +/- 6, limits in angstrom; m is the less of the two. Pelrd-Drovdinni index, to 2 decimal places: 1.07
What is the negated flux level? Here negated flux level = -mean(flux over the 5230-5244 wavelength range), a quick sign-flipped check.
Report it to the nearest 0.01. -1.16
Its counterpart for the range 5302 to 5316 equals -1.18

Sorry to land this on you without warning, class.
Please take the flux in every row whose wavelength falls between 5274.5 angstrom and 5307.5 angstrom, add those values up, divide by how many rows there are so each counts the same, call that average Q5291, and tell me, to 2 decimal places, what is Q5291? 1.26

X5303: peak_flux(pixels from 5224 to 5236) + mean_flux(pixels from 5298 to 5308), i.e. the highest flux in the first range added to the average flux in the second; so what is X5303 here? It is 2.29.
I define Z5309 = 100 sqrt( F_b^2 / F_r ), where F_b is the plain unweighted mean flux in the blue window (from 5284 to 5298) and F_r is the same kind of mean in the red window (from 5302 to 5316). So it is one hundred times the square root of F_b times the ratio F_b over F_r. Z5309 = 118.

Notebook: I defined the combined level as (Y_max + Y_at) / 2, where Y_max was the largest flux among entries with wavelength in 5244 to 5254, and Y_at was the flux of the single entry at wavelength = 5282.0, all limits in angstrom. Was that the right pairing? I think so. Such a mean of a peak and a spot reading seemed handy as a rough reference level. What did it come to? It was 1.13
